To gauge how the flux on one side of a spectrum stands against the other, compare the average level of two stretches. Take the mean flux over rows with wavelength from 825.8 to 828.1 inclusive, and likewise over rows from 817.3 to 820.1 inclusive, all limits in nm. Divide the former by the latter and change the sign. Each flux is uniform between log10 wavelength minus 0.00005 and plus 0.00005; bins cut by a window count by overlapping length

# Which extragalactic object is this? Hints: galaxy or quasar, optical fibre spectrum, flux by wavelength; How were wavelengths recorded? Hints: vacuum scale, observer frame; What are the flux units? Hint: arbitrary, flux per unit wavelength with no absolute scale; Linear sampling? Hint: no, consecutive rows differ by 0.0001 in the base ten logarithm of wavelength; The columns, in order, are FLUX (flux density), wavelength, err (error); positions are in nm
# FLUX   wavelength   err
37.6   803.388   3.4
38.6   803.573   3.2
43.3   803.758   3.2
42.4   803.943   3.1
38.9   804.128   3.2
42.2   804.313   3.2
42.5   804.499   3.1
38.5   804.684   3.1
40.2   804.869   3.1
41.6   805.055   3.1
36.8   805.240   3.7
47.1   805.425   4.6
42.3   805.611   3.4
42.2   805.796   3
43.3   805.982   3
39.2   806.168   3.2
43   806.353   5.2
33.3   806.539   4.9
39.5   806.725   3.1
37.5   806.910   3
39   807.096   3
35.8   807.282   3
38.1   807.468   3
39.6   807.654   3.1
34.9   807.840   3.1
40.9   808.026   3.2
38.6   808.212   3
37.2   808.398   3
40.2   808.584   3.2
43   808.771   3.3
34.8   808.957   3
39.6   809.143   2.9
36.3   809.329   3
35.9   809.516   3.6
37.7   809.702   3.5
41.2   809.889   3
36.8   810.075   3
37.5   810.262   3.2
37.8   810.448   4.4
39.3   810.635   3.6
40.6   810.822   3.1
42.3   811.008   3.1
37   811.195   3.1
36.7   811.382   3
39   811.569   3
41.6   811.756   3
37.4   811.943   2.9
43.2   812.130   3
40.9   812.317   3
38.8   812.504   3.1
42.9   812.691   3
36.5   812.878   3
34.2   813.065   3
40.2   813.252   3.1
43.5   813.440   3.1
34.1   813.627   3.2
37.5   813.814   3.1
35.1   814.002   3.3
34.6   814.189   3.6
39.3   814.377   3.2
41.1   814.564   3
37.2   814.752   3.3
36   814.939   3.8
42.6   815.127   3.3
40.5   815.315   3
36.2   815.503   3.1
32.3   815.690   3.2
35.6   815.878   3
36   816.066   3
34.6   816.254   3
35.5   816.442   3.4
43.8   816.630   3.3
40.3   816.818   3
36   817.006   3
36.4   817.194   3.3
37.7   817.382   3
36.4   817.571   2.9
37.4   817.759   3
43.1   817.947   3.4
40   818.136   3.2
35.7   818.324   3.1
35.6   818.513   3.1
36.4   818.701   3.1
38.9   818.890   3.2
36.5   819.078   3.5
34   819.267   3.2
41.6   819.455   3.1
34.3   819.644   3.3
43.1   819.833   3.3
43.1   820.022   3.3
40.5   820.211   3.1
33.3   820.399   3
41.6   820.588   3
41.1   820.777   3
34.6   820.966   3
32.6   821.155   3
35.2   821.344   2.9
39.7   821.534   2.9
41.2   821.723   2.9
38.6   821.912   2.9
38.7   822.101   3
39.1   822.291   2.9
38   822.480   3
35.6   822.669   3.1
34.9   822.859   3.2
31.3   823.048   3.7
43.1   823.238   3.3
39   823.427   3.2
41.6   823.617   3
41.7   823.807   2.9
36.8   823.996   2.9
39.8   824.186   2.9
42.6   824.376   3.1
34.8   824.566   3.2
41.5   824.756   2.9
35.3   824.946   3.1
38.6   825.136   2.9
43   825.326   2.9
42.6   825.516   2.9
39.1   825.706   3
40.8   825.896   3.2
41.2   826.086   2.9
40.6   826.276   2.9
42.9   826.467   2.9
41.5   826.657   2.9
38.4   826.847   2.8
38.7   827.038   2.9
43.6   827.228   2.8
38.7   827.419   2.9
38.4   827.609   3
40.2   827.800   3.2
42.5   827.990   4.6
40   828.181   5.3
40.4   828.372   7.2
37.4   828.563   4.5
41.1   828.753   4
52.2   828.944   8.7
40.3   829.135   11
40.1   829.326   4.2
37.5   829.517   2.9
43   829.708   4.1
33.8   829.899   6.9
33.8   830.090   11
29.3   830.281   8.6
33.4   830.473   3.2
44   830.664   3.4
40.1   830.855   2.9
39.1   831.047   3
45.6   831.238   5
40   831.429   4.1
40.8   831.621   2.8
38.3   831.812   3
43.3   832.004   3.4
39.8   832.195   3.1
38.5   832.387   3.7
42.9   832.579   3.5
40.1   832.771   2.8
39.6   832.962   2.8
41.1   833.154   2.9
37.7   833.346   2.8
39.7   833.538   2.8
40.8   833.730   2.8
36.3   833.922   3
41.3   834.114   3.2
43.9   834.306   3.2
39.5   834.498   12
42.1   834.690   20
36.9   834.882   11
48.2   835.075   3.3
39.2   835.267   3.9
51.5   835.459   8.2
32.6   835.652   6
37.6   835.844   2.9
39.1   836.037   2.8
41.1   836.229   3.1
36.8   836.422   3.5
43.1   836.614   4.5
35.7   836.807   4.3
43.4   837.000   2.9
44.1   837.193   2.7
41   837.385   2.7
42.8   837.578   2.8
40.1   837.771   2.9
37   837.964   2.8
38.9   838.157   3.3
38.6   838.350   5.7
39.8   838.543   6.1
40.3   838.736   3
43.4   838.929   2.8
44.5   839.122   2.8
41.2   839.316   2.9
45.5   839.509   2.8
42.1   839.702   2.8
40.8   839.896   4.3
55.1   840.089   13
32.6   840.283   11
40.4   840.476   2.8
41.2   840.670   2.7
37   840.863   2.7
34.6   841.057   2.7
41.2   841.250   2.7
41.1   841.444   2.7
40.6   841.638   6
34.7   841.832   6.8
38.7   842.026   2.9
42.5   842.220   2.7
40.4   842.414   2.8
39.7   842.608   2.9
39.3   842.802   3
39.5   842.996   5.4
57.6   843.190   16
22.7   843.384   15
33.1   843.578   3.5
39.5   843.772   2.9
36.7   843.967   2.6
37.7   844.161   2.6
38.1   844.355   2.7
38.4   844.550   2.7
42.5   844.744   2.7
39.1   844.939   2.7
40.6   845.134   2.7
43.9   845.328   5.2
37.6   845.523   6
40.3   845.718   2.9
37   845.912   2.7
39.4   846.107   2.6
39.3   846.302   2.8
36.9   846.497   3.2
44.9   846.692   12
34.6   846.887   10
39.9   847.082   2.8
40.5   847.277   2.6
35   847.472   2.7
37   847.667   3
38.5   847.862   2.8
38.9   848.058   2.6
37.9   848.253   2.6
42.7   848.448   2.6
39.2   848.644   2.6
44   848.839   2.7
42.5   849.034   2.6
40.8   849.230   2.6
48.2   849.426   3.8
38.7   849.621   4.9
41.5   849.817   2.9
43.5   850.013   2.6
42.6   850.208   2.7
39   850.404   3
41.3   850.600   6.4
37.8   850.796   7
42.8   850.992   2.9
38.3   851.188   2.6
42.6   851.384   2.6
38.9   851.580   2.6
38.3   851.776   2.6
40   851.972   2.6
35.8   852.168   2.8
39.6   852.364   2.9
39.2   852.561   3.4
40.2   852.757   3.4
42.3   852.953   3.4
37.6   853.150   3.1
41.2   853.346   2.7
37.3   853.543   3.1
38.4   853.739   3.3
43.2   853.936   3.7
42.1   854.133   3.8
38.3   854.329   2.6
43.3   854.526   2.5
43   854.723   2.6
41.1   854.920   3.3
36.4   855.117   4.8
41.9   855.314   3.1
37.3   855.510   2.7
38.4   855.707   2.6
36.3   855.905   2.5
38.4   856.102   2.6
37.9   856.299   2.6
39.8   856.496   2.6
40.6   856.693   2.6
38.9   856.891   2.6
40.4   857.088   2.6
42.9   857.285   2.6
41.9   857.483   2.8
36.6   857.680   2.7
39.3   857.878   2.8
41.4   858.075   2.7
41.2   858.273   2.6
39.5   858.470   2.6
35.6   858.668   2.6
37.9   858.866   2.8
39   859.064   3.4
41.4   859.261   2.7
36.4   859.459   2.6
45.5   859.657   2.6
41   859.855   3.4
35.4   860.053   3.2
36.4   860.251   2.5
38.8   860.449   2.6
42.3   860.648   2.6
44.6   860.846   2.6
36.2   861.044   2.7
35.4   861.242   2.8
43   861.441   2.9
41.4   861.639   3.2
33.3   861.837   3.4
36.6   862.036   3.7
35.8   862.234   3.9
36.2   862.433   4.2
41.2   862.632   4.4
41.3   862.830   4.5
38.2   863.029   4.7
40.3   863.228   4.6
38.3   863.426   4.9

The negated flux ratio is -1.06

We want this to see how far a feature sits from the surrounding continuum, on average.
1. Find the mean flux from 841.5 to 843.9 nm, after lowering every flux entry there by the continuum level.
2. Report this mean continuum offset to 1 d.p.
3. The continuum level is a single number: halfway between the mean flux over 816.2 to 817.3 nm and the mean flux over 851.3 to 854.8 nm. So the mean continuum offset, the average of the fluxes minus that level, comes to 0.1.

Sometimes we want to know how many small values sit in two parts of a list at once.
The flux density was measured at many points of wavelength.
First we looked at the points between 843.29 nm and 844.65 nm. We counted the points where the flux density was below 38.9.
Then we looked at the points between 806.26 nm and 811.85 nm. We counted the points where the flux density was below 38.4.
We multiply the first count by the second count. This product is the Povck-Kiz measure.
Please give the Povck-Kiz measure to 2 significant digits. 90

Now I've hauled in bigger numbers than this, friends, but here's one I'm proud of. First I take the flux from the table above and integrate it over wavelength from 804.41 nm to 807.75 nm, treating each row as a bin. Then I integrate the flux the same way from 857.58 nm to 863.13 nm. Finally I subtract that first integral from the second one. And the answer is 83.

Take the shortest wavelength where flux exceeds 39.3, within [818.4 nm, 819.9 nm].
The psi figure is 819.455 nm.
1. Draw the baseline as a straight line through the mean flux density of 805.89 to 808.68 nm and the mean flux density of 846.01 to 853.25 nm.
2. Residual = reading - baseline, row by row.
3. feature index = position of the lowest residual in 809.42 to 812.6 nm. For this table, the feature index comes 809.516 nm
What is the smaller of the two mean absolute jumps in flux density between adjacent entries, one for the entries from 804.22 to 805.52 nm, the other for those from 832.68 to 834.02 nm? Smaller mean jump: 2.2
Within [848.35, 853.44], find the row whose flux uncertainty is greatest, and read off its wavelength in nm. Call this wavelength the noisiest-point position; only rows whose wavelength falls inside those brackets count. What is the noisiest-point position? 850.796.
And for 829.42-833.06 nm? 830.090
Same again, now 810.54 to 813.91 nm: 810.635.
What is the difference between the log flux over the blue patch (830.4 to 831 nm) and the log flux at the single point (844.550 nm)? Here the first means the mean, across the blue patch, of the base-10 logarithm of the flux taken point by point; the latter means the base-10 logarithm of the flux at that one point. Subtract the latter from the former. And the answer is 0.01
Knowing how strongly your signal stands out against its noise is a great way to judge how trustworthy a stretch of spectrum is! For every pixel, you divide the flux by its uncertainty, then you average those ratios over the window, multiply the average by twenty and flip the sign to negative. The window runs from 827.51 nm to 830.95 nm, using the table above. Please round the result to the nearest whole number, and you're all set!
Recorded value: -175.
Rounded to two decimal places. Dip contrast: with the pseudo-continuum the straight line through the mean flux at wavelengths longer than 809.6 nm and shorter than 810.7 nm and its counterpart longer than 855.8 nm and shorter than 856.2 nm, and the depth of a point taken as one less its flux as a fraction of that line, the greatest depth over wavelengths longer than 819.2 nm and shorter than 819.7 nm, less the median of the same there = 0.01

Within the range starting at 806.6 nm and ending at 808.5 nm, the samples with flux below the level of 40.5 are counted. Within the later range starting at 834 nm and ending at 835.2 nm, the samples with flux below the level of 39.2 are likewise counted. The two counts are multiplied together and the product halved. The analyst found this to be 4.5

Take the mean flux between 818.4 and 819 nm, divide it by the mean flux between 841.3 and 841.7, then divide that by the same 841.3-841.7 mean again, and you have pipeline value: 0.022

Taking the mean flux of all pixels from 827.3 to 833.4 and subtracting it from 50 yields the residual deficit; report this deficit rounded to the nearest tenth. 10.2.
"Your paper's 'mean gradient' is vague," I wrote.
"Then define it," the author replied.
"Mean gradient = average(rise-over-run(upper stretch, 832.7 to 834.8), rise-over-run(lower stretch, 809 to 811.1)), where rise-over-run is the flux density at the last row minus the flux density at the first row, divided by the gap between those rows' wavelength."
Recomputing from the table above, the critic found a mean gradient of 1.2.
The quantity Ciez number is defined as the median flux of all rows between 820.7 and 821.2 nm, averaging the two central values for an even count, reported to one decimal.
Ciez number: 34.6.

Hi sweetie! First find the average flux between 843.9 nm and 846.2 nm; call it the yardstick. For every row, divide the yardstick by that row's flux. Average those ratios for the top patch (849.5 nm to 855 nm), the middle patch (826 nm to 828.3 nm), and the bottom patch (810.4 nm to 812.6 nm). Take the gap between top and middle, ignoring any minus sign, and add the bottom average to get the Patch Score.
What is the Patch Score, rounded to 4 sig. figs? 1.003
